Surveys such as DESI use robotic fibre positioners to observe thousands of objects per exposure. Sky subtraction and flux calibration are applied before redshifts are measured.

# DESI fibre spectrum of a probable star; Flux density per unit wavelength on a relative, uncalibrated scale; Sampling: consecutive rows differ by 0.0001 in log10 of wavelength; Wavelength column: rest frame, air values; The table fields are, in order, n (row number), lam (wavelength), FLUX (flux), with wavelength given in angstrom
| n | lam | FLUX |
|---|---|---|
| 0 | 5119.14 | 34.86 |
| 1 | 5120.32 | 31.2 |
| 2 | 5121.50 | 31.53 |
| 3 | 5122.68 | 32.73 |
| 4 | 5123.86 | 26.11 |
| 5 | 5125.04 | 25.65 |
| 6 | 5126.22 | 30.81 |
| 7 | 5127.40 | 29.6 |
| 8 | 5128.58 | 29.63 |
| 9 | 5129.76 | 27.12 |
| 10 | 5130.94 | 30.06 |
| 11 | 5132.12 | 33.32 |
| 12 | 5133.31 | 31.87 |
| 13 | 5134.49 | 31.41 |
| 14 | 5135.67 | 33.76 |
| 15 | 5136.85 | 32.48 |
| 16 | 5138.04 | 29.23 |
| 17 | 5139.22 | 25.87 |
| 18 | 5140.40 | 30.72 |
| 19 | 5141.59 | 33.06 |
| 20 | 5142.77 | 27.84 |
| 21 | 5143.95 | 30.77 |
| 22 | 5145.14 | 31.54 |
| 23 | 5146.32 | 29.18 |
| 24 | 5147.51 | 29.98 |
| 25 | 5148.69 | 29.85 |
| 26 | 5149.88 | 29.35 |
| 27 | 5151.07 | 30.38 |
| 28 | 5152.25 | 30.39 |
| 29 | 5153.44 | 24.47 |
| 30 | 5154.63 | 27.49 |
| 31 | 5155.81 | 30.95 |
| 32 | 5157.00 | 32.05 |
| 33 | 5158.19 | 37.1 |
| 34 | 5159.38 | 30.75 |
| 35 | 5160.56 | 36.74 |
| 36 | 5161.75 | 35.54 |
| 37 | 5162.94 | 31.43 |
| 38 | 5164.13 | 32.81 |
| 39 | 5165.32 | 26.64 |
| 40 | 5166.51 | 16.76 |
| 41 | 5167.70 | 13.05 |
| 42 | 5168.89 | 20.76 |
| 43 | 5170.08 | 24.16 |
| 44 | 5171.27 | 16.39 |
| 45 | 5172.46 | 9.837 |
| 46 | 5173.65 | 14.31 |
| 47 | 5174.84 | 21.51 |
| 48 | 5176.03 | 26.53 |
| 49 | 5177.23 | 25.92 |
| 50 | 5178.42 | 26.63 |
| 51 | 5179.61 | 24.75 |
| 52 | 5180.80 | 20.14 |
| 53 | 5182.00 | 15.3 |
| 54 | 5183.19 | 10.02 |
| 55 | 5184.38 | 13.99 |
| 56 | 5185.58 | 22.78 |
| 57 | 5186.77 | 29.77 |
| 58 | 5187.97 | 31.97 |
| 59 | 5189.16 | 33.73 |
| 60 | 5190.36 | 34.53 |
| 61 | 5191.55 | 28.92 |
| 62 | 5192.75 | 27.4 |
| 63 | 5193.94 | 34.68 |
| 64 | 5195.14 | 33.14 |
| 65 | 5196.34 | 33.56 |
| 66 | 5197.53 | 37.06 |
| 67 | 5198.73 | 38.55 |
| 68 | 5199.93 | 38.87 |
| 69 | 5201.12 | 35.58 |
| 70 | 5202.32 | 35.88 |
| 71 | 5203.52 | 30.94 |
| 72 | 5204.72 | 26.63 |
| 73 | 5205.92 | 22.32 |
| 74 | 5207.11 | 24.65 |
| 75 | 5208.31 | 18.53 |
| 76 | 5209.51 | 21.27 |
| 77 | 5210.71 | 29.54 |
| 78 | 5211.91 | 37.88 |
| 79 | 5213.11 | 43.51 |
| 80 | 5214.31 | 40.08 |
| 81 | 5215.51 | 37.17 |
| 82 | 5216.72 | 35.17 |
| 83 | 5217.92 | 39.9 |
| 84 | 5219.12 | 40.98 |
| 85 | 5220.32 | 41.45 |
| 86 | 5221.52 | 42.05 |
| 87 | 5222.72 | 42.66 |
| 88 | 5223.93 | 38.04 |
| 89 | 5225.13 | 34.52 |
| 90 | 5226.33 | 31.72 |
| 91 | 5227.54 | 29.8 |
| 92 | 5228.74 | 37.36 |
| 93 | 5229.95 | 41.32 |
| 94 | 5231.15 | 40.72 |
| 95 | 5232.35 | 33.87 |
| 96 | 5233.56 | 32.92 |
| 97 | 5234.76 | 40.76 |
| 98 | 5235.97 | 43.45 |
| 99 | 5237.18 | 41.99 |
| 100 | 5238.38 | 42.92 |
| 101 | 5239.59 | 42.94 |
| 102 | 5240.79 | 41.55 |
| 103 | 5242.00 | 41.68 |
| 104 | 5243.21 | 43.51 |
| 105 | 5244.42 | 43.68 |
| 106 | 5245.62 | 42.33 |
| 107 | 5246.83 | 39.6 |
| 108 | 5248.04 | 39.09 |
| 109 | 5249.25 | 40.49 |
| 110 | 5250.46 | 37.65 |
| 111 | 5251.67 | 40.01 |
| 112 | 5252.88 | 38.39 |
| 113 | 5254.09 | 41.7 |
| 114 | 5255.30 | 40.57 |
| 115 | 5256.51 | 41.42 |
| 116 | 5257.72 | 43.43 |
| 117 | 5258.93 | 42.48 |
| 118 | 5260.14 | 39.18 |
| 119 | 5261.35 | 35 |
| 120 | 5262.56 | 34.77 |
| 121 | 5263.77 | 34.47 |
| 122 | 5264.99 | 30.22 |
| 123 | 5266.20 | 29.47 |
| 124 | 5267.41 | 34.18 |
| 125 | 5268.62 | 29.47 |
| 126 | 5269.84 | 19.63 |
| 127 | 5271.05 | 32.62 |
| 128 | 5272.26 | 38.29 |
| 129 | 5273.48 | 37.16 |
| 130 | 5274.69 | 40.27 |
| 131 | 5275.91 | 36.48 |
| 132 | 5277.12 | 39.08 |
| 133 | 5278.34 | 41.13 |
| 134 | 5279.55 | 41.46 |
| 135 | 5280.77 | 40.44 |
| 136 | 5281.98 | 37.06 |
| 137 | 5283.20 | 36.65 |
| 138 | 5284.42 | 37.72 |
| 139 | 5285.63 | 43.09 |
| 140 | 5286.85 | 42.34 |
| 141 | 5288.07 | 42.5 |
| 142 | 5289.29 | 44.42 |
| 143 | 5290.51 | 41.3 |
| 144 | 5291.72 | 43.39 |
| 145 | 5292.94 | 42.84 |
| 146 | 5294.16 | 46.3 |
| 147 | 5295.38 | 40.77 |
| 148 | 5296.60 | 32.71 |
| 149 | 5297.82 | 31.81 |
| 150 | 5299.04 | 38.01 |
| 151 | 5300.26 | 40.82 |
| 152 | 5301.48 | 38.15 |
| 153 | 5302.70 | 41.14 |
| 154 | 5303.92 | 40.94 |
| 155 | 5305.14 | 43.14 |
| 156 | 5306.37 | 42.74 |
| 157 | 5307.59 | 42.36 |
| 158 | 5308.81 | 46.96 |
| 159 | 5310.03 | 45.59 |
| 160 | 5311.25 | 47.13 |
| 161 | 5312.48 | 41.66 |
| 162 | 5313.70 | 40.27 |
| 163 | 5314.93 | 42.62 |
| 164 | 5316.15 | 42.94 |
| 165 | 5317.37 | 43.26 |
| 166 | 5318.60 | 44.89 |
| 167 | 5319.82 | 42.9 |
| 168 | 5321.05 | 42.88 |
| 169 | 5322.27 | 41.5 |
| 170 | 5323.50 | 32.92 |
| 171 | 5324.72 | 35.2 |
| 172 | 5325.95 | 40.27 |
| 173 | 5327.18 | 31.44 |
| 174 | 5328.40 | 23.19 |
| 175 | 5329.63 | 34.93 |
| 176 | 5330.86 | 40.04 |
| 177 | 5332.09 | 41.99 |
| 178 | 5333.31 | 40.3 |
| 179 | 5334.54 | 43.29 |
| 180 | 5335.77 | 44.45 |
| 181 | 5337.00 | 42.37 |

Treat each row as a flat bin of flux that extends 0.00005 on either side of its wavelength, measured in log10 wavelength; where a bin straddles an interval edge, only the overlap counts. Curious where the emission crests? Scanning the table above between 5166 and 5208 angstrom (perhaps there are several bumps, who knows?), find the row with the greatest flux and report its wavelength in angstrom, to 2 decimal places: 5199.93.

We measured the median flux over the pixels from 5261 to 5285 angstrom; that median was 36.6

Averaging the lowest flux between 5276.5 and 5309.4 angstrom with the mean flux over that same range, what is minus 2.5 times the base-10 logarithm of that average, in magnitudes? -3.90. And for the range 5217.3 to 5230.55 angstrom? -3.83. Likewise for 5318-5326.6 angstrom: -3.91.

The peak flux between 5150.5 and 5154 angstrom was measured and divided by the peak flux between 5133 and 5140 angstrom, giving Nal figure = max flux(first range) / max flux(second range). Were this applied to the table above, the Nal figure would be 0.9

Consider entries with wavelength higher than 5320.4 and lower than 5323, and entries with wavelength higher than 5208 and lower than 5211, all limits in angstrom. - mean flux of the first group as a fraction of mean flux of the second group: 1.8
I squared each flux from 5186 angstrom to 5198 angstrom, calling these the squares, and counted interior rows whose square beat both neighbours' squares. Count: 2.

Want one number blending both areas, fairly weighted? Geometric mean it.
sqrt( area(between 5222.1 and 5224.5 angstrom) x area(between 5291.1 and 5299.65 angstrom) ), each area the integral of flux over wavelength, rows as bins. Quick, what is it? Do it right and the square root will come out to 181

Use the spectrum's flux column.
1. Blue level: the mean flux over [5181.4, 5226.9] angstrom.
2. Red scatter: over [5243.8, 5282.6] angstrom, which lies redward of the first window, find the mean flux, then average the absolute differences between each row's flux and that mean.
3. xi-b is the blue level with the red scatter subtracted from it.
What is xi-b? 28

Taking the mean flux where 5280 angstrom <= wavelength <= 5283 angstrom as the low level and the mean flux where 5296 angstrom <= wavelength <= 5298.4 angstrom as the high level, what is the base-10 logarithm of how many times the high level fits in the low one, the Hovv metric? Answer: 0.08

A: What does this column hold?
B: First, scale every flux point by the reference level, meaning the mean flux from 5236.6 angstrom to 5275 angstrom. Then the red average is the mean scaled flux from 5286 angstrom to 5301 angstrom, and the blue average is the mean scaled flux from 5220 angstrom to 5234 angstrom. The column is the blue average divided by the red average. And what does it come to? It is 0.92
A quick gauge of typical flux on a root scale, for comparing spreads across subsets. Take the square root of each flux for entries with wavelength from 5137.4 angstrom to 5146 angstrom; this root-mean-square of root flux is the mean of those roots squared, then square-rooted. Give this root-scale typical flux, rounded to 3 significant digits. 5.46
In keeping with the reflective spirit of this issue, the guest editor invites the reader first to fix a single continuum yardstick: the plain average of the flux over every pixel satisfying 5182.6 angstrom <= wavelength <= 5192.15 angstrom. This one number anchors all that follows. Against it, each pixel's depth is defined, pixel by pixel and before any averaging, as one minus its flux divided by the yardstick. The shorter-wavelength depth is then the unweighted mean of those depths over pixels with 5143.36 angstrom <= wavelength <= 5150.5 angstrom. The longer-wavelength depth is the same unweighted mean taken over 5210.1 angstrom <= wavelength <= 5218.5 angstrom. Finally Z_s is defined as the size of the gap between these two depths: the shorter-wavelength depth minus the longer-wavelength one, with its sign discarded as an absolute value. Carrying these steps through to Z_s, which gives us 0.29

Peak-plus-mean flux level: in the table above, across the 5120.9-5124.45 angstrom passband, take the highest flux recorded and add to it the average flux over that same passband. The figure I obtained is 63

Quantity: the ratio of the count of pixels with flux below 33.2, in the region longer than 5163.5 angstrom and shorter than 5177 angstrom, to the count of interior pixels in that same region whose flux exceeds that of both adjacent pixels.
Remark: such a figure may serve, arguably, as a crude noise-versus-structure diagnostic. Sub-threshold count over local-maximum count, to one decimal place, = 11.0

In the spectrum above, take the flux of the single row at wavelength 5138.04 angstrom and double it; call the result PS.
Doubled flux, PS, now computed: 58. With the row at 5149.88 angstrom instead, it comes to 59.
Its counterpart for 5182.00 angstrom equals 31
